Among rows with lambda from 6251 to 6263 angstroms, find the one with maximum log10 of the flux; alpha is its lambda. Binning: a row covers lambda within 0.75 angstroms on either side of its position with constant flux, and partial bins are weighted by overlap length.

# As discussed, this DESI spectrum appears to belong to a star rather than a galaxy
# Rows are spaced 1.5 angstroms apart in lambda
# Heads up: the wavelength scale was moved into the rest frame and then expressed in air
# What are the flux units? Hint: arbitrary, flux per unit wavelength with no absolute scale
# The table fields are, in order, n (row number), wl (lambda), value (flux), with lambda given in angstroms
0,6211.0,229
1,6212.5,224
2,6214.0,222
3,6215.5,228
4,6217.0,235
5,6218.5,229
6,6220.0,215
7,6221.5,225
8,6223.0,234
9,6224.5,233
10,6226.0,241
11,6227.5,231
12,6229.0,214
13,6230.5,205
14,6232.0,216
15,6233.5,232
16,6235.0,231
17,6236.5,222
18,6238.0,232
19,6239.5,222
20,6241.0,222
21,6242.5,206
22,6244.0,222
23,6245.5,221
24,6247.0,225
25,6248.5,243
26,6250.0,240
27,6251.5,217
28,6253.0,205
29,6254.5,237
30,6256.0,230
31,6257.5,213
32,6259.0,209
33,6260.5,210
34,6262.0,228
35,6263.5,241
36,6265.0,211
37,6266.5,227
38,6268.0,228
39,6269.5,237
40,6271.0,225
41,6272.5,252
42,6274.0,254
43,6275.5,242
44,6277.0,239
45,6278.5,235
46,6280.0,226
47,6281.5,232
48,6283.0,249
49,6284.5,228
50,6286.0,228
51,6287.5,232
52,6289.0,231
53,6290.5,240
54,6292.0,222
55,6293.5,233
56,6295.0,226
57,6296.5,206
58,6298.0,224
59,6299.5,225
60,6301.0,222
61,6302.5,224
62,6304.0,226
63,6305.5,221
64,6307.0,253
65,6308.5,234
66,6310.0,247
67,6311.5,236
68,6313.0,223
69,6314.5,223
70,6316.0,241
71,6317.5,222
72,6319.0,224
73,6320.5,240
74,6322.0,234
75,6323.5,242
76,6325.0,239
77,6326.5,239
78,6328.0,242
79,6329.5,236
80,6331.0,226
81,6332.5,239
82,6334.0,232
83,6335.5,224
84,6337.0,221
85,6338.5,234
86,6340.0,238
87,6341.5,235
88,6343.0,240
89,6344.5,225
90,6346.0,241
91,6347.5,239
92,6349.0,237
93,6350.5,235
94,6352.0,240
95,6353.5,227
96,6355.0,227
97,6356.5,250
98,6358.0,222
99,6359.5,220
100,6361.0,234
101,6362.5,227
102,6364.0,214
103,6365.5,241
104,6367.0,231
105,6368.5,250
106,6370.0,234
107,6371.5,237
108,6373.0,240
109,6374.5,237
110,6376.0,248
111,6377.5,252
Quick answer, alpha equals 6254.5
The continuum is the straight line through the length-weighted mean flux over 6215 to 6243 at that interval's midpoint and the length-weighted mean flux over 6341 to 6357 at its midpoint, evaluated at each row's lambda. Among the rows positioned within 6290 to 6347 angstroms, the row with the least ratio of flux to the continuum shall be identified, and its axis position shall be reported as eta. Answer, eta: 6296.5 angstroms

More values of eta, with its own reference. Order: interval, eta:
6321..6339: 6337.0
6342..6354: 6344.5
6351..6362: 6359.5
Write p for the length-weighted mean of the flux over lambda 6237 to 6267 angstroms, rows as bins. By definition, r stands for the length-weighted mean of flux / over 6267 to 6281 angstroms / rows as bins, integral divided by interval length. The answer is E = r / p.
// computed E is 1.06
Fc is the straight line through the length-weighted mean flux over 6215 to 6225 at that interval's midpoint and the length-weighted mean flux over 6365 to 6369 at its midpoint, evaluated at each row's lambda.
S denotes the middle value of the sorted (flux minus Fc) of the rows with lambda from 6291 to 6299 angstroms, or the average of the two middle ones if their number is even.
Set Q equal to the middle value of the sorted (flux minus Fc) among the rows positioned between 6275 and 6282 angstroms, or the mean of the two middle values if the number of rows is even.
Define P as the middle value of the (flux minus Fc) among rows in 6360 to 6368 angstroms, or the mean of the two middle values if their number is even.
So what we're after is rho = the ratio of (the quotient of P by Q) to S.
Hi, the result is 0.43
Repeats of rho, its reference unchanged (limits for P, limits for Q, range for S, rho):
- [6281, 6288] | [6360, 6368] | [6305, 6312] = 0.51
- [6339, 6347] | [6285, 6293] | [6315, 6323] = 0.01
